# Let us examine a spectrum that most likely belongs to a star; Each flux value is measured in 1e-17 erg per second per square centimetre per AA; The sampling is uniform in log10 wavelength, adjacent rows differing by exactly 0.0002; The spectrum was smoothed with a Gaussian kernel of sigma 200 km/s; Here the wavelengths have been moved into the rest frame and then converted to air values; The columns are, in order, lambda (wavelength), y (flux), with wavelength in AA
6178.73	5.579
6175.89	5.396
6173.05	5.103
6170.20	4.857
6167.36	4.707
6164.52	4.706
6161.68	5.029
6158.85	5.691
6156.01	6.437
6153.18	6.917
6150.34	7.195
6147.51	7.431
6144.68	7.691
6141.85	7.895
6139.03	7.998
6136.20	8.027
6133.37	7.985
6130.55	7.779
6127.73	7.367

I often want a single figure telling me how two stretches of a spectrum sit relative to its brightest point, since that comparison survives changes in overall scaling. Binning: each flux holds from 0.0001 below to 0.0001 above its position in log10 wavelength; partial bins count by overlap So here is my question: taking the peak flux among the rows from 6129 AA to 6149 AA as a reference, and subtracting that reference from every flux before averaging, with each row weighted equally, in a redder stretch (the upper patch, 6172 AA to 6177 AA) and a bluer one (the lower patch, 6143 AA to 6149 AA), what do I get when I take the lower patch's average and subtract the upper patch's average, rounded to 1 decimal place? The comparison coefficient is 2.3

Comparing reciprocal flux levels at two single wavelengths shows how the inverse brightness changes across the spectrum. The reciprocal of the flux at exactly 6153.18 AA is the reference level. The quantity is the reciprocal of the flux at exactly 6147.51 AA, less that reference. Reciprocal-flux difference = -0.010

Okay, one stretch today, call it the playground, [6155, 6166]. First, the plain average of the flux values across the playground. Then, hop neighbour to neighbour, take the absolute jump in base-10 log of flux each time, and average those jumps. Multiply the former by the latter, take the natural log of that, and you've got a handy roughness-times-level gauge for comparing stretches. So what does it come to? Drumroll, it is -1.4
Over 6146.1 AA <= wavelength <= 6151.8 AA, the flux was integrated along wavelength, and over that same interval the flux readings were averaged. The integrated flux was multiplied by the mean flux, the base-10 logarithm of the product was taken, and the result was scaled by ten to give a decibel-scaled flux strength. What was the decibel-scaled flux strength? 24.8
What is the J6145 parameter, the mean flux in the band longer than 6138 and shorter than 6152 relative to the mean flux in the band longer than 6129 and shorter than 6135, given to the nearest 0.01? 0.97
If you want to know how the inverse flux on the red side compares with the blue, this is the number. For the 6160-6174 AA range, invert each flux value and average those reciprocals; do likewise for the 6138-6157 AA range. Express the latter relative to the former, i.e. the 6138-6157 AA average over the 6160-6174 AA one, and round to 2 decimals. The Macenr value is 0.67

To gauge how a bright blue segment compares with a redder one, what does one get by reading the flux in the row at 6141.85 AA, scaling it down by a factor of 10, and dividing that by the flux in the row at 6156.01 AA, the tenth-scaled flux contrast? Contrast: 0.123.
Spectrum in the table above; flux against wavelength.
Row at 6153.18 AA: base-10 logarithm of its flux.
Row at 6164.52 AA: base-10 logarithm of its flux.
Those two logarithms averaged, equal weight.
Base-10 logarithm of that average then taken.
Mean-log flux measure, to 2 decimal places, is -0.12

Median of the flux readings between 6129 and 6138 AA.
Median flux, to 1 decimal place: 8.0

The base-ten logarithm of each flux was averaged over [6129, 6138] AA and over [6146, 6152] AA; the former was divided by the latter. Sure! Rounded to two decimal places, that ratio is 1.04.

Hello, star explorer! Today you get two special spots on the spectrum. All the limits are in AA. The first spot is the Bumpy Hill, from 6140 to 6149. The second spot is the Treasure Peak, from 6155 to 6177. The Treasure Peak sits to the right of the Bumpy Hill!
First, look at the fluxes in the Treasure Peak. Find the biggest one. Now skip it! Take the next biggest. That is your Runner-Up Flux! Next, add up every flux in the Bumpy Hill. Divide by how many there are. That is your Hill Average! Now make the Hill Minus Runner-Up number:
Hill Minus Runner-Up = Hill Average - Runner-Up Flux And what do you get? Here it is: 2.0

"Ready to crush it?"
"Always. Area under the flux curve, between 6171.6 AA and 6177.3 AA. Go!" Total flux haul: 30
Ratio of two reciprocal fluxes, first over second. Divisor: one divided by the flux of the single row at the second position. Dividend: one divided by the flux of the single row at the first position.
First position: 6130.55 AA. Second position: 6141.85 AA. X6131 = 1.01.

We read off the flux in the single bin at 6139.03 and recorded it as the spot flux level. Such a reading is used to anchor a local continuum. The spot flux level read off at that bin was 7.998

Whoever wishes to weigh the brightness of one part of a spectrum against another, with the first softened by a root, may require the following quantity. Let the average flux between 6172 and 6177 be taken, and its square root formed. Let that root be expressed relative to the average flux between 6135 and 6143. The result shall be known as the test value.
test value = 0.287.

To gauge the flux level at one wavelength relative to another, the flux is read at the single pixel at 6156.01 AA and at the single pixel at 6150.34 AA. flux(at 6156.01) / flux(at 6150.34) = 0.89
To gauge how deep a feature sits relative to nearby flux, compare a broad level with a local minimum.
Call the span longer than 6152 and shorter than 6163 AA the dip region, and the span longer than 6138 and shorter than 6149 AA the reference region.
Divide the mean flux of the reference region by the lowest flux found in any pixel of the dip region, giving 1.54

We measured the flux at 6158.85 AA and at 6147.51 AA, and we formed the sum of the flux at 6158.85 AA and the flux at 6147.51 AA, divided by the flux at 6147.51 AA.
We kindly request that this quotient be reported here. 1.77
